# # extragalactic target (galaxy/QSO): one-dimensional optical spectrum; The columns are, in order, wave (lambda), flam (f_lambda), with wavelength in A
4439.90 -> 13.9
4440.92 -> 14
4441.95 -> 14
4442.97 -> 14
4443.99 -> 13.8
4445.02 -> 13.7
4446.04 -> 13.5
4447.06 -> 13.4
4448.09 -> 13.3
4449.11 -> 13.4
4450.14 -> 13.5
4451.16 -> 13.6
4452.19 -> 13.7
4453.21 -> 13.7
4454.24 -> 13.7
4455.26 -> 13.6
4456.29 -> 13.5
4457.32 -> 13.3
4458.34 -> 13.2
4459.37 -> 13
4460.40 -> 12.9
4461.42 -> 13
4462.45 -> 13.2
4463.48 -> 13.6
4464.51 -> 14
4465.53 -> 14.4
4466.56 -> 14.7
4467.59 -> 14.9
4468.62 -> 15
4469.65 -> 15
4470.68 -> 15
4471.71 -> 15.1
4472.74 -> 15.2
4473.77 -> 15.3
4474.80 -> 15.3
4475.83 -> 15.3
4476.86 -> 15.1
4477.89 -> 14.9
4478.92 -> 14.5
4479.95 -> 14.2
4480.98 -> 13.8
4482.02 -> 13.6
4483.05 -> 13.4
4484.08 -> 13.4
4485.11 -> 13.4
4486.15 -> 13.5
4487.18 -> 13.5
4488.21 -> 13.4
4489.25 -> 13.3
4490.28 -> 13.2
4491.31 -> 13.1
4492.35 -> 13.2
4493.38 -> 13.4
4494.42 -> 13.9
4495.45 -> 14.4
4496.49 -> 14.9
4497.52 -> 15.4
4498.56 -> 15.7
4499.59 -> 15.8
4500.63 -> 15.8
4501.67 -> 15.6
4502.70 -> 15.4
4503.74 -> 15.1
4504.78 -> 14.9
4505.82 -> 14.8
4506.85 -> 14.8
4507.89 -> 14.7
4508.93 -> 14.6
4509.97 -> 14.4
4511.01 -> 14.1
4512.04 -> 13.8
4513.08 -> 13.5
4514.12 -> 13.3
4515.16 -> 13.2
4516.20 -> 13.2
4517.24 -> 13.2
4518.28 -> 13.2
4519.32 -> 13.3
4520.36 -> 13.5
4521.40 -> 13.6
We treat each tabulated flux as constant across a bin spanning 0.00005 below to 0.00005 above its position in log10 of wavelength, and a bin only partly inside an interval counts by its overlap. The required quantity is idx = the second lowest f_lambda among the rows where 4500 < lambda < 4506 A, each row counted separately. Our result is 14.9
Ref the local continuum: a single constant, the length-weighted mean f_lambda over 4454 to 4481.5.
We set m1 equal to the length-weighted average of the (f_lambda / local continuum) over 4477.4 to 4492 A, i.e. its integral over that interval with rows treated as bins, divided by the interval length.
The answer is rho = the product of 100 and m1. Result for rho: 96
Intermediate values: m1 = 0.96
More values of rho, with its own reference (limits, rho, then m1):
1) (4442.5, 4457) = 95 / 0.95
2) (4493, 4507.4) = 105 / 1.05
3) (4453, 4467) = 95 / 0.95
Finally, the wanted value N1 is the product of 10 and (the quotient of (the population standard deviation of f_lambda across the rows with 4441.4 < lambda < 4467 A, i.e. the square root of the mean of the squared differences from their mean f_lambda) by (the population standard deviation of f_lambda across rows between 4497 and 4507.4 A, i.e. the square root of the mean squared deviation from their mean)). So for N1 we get 10.8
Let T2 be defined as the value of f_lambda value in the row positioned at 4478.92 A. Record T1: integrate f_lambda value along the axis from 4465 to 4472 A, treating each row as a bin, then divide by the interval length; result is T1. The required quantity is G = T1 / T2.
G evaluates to 1.03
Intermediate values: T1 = 14.9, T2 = 14.5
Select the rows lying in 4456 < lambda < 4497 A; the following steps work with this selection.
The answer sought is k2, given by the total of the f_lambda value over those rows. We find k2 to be 561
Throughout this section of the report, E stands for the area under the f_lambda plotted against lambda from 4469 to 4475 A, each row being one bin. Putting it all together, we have 90.8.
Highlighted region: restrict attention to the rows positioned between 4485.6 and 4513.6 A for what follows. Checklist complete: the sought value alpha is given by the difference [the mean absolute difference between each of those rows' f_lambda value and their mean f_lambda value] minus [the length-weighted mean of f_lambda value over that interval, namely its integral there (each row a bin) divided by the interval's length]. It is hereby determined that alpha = -13.6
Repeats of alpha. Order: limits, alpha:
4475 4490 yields -13.4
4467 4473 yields -14.9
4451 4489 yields -13.3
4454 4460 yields -13.1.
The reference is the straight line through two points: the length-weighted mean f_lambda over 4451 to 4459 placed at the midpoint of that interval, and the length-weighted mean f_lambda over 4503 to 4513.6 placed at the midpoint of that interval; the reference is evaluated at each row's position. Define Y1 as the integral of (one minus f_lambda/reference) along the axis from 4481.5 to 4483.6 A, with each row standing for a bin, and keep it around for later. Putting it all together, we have 0.08 A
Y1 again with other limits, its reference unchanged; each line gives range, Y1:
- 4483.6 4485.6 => 0.09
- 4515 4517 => 0.20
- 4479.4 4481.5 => 0.00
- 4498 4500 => -0.20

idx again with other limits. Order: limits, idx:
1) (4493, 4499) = 13.9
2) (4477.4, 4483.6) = 13.6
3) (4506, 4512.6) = 14.1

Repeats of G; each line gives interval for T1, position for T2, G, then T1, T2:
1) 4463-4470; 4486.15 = 1.07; 14.5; 13.5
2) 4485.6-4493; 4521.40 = 0.98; 13.3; 13.6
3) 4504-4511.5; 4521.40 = 1.08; 14.6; 13.6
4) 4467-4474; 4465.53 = 1.04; 15.0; 14.4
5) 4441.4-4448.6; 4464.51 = 0.98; 13.7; 14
